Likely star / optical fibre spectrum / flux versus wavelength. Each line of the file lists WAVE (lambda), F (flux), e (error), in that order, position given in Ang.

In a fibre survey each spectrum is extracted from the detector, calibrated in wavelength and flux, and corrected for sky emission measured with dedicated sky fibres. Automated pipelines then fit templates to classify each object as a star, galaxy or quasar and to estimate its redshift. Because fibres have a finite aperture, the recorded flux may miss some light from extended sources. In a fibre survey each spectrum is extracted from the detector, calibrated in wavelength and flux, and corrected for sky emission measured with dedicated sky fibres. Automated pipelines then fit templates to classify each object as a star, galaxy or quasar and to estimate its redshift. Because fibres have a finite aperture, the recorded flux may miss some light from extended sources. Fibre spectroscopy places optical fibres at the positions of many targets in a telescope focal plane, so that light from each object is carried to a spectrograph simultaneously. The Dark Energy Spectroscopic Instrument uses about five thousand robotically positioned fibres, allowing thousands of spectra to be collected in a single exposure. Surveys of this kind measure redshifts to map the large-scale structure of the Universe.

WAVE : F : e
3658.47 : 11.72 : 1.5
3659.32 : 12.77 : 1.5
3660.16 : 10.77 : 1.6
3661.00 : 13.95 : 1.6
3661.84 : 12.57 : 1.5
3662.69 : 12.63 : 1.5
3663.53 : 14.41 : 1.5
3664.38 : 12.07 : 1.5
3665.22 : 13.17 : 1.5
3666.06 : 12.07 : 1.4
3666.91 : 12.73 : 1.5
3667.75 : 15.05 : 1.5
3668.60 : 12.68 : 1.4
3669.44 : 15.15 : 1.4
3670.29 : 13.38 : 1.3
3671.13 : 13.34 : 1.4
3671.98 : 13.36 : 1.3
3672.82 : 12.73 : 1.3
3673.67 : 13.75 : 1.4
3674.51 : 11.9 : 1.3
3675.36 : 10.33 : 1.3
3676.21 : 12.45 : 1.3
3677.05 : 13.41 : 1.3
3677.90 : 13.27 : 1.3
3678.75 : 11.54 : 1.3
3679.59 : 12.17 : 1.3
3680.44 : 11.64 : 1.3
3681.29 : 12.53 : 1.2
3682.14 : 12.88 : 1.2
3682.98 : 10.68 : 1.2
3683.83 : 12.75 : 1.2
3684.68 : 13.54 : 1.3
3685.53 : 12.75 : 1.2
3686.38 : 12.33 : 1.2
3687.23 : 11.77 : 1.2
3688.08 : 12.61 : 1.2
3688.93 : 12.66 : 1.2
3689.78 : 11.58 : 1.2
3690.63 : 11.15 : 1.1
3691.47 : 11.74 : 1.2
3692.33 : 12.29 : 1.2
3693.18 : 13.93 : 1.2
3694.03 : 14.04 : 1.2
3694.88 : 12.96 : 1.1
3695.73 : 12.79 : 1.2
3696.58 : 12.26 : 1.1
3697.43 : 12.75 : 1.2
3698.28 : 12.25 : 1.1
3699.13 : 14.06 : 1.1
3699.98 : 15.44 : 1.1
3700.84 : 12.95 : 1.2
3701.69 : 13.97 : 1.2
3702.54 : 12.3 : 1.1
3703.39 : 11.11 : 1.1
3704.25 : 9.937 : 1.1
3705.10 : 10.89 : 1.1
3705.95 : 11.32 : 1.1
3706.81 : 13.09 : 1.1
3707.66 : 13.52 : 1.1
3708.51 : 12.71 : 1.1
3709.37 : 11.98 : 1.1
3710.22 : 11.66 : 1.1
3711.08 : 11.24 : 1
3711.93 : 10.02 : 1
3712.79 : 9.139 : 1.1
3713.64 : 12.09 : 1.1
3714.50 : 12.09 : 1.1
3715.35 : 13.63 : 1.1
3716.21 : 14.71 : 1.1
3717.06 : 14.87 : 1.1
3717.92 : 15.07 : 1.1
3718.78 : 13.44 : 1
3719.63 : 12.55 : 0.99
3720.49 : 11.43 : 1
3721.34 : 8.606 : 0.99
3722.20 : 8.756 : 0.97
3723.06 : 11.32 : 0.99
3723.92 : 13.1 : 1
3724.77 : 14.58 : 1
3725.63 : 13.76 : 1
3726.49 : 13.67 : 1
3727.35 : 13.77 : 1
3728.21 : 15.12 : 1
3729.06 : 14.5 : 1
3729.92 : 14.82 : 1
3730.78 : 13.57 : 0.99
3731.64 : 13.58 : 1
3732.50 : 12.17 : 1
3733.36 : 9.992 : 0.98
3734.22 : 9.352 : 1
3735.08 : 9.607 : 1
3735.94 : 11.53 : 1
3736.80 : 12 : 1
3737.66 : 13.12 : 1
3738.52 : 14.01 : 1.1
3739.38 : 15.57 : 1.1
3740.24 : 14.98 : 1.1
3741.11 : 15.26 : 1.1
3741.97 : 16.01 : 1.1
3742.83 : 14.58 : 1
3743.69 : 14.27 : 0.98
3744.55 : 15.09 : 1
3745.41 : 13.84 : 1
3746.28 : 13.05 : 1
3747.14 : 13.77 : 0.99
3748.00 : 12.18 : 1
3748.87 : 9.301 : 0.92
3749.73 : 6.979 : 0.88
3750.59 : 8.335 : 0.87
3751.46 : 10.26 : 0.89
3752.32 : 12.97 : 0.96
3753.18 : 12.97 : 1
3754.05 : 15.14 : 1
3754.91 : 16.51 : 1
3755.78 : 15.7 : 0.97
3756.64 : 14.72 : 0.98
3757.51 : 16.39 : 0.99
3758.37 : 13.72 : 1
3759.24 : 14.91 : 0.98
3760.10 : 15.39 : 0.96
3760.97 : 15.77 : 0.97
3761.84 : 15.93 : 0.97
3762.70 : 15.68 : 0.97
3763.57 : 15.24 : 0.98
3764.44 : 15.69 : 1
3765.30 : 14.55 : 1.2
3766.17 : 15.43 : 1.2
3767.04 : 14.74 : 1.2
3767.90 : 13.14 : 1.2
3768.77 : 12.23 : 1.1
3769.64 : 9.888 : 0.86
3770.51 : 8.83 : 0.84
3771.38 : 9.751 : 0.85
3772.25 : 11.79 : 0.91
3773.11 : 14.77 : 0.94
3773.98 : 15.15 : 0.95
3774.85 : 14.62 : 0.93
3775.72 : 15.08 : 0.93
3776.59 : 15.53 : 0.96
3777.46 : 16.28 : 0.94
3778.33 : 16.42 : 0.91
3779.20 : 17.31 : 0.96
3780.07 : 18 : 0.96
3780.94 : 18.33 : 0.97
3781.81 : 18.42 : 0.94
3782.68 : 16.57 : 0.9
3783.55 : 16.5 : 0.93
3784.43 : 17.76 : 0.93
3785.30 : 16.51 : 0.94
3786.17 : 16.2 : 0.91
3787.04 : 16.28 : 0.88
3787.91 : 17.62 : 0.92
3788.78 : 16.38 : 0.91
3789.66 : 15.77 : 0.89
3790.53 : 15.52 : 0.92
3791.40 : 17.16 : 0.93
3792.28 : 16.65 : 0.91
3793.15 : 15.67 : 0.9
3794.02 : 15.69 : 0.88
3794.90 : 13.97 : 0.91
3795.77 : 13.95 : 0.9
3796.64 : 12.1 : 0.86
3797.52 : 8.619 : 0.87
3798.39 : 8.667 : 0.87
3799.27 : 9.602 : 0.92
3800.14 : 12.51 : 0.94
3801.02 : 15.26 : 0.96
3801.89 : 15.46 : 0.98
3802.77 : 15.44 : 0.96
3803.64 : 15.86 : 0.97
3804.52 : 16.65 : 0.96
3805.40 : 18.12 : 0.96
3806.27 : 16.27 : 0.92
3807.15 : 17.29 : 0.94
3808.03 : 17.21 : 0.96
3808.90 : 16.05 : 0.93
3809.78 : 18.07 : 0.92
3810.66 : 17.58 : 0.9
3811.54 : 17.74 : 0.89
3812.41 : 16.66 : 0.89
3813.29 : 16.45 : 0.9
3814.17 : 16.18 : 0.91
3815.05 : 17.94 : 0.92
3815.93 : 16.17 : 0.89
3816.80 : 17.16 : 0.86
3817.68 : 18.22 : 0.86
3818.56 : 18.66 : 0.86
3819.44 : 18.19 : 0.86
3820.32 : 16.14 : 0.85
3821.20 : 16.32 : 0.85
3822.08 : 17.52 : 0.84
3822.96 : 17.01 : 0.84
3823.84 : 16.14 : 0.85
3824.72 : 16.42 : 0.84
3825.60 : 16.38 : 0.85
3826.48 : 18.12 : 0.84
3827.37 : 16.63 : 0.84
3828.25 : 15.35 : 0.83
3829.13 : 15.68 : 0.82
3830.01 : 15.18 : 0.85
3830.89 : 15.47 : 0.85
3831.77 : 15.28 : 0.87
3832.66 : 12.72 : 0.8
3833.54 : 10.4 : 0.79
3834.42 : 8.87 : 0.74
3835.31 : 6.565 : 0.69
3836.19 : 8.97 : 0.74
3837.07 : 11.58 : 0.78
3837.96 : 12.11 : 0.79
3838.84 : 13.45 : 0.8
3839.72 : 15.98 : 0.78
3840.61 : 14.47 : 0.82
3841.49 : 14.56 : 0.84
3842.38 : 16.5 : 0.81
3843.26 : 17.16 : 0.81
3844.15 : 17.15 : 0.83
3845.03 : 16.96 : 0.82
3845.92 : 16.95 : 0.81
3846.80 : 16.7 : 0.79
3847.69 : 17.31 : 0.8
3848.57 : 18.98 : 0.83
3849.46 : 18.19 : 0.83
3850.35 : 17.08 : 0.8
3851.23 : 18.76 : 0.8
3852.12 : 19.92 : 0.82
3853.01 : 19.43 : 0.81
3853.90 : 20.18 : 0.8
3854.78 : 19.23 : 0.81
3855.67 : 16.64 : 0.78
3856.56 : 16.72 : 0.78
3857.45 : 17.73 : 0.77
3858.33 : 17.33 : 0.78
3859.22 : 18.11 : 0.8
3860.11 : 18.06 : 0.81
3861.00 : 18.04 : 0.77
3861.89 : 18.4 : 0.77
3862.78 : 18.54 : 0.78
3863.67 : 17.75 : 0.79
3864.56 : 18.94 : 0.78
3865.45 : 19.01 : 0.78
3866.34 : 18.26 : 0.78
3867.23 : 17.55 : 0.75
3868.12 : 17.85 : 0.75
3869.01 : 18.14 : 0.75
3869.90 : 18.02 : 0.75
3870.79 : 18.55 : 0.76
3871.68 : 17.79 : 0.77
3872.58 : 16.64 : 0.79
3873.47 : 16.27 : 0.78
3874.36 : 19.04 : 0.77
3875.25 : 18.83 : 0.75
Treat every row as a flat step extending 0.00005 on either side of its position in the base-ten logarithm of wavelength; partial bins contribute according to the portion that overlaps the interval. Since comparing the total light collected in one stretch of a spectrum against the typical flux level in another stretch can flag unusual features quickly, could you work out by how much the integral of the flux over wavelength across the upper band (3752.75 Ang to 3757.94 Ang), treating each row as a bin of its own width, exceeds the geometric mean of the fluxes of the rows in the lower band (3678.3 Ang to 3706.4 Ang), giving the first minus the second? 67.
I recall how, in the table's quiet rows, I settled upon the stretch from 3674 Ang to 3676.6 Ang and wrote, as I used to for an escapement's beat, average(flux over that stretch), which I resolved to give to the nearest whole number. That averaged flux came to 12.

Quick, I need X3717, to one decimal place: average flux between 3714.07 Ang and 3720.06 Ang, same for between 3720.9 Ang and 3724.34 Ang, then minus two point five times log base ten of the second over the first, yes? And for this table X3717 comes 0.3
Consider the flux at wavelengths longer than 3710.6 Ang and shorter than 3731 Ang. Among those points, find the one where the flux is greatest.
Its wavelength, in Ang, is 3728.21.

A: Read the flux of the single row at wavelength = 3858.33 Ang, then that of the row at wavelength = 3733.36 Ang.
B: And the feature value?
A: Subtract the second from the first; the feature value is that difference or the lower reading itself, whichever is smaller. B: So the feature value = 7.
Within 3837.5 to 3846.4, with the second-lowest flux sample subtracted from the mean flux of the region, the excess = 2.08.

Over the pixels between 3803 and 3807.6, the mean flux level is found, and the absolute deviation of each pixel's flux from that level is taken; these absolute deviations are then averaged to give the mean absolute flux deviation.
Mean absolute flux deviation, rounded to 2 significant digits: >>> 0.69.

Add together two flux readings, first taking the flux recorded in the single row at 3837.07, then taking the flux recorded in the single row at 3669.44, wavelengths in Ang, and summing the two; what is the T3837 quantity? 26.7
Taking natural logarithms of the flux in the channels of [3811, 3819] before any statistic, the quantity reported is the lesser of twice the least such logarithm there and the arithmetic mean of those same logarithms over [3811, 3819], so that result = 2.85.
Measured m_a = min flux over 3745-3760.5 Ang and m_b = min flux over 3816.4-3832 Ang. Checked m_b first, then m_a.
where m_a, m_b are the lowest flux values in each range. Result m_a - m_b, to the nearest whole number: -8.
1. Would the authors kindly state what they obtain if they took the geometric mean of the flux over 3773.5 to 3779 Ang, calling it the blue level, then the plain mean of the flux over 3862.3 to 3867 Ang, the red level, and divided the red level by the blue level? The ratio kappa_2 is 1.19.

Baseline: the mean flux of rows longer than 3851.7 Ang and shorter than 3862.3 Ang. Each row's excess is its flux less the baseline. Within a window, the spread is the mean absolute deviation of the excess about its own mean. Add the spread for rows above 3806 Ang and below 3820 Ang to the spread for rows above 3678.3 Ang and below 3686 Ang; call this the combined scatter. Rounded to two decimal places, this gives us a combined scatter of 1.40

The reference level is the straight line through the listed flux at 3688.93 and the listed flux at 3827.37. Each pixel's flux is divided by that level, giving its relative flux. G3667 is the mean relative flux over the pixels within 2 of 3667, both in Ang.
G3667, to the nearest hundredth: 1.09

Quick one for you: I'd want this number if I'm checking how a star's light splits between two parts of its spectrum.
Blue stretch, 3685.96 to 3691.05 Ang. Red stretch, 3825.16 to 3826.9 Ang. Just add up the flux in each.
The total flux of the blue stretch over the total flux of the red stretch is 2.1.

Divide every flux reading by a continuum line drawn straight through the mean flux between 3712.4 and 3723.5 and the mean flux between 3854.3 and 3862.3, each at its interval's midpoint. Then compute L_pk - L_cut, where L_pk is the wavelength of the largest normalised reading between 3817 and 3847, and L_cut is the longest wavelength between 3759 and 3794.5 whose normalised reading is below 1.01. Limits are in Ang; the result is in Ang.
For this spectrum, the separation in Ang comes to 46.3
